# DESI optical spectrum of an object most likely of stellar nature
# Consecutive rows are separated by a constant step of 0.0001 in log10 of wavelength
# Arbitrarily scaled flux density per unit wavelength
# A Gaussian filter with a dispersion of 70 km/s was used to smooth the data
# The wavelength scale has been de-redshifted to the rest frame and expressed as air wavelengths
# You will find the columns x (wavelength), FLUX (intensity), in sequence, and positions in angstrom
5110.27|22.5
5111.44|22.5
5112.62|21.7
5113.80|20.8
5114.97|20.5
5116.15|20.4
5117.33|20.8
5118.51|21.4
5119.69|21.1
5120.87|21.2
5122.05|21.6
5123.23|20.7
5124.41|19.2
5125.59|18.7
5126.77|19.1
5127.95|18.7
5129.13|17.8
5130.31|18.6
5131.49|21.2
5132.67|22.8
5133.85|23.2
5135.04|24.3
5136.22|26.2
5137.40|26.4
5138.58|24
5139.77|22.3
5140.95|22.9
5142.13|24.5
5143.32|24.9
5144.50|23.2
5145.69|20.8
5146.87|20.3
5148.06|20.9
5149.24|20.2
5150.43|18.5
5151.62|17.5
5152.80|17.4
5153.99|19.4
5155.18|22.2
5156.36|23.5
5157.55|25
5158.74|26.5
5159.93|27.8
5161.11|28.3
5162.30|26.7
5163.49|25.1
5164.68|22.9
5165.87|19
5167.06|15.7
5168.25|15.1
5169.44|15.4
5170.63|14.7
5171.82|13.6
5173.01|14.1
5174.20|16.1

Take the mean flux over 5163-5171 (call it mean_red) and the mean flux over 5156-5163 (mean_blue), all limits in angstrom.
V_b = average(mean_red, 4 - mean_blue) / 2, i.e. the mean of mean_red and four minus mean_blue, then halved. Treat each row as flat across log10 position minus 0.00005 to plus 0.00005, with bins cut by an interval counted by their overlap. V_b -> -1.0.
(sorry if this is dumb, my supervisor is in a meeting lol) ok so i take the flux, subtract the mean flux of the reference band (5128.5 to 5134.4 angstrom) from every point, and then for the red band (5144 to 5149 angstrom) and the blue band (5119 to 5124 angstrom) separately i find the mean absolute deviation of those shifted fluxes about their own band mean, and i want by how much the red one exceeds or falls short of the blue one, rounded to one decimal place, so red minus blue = 0.7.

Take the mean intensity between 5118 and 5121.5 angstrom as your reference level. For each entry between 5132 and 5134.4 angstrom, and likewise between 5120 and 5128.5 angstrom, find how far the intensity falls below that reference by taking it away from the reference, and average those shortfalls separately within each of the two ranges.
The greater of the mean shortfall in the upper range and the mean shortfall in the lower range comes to 1.3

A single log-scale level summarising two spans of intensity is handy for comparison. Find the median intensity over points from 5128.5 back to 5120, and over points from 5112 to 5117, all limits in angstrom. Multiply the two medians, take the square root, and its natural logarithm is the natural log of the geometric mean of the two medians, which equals 2.99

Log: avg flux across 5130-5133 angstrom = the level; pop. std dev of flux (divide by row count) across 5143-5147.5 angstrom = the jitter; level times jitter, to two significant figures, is 39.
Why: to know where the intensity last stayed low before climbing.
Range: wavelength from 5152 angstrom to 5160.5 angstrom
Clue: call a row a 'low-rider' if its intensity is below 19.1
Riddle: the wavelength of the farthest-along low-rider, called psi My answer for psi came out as 5152.80 angstrom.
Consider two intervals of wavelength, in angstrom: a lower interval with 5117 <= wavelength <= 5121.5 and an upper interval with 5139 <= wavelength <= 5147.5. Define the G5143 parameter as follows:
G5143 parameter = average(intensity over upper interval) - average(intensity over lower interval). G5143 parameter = 1.6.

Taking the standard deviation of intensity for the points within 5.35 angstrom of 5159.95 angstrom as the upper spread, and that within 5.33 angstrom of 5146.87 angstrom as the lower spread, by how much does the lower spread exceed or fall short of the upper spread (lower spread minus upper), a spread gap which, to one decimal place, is 0.4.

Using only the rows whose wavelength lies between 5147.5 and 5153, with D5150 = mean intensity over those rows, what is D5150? 19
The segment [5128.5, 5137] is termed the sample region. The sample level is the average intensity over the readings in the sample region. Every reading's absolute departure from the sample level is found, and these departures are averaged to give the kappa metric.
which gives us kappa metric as 2.4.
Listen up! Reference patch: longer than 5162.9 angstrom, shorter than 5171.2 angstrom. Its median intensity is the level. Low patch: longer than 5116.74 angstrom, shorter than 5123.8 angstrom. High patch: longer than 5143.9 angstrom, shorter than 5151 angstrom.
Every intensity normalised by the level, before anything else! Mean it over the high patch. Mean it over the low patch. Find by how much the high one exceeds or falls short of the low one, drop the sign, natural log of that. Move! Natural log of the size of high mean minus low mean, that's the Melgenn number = -3.5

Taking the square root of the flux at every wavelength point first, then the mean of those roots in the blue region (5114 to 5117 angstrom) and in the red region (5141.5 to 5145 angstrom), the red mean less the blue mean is 0.4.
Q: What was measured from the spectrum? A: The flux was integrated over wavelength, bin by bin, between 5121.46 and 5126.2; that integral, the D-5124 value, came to 95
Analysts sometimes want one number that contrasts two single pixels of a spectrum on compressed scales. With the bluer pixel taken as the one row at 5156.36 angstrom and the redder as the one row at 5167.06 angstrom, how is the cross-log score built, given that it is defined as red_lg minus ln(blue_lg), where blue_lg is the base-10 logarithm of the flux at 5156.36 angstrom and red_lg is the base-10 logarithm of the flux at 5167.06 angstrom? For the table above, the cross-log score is 0.880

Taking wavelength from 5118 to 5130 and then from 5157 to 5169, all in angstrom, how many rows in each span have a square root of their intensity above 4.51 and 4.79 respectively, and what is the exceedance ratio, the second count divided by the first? 1.20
